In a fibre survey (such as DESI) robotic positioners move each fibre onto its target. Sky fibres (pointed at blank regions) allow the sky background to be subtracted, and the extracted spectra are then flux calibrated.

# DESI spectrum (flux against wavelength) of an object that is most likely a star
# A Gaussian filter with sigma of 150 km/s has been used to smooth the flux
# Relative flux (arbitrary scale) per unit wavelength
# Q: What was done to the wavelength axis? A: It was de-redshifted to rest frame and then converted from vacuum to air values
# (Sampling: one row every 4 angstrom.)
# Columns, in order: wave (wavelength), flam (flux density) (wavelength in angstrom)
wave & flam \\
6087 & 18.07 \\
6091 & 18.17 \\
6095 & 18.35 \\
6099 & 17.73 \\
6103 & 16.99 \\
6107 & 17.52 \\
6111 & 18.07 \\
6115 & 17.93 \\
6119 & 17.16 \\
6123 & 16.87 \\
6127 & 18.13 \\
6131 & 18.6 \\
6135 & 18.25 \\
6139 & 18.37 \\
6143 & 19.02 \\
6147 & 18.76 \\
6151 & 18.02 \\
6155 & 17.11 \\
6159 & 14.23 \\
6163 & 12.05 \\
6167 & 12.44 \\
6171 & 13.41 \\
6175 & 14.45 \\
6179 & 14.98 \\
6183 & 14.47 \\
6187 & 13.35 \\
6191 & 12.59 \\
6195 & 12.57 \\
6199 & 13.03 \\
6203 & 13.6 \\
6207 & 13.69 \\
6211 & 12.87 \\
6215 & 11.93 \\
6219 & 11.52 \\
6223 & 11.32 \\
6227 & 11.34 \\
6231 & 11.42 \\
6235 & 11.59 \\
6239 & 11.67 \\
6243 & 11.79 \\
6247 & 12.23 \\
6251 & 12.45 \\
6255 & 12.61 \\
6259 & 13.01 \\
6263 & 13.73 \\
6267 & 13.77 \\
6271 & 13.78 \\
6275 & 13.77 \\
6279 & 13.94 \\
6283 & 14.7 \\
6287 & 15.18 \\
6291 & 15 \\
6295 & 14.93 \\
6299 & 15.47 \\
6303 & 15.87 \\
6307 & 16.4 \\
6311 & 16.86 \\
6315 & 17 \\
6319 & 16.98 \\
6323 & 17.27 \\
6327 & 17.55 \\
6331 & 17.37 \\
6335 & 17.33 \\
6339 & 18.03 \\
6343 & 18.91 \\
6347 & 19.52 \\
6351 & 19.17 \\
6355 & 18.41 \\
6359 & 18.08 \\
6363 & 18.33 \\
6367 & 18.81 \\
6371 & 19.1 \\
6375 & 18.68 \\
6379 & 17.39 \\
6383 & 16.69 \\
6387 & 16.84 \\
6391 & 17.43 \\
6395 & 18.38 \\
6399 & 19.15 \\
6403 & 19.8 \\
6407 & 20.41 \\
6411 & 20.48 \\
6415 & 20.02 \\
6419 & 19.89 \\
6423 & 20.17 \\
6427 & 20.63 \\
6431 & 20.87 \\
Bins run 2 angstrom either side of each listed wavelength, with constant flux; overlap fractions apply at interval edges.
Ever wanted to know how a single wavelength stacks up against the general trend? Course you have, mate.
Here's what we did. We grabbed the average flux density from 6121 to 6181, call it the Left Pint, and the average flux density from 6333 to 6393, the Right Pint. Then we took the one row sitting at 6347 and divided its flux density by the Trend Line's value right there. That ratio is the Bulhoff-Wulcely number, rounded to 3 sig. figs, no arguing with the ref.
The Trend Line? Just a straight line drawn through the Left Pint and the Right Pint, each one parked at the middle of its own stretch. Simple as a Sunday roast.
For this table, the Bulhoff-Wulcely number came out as 1.08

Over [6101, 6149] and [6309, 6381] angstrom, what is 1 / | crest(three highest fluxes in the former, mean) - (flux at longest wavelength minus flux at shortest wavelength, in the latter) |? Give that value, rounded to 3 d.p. 0.055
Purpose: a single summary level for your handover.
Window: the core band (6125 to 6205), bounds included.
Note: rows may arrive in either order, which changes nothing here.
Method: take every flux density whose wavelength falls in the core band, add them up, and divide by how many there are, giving 15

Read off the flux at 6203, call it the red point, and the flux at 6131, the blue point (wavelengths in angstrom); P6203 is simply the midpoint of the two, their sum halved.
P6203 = 16.1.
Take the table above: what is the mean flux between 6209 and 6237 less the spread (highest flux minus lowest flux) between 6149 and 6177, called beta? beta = 5.7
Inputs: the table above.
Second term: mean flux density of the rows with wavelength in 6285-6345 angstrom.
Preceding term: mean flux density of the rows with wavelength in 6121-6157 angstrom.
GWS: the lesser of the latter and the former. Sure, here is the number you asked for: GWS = 16.7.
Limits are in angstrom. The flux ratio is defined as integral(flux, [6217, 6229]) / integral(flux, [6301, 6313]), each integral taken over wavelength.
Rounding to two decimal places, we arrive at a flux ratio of 0.70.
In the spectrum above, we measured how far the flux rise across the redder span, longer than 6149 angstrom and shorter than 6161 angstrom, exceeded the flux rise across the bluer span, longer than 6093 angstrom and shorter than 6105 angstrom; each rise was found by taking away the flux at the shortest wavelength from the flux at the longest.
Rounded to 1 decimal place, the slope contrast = -2.4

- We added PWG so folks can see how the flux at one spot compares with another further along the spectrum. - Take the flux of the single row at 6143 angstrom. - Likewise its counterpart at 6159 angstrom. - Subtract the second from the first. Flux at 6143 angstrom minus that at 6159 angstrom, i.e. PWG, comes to 4.8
